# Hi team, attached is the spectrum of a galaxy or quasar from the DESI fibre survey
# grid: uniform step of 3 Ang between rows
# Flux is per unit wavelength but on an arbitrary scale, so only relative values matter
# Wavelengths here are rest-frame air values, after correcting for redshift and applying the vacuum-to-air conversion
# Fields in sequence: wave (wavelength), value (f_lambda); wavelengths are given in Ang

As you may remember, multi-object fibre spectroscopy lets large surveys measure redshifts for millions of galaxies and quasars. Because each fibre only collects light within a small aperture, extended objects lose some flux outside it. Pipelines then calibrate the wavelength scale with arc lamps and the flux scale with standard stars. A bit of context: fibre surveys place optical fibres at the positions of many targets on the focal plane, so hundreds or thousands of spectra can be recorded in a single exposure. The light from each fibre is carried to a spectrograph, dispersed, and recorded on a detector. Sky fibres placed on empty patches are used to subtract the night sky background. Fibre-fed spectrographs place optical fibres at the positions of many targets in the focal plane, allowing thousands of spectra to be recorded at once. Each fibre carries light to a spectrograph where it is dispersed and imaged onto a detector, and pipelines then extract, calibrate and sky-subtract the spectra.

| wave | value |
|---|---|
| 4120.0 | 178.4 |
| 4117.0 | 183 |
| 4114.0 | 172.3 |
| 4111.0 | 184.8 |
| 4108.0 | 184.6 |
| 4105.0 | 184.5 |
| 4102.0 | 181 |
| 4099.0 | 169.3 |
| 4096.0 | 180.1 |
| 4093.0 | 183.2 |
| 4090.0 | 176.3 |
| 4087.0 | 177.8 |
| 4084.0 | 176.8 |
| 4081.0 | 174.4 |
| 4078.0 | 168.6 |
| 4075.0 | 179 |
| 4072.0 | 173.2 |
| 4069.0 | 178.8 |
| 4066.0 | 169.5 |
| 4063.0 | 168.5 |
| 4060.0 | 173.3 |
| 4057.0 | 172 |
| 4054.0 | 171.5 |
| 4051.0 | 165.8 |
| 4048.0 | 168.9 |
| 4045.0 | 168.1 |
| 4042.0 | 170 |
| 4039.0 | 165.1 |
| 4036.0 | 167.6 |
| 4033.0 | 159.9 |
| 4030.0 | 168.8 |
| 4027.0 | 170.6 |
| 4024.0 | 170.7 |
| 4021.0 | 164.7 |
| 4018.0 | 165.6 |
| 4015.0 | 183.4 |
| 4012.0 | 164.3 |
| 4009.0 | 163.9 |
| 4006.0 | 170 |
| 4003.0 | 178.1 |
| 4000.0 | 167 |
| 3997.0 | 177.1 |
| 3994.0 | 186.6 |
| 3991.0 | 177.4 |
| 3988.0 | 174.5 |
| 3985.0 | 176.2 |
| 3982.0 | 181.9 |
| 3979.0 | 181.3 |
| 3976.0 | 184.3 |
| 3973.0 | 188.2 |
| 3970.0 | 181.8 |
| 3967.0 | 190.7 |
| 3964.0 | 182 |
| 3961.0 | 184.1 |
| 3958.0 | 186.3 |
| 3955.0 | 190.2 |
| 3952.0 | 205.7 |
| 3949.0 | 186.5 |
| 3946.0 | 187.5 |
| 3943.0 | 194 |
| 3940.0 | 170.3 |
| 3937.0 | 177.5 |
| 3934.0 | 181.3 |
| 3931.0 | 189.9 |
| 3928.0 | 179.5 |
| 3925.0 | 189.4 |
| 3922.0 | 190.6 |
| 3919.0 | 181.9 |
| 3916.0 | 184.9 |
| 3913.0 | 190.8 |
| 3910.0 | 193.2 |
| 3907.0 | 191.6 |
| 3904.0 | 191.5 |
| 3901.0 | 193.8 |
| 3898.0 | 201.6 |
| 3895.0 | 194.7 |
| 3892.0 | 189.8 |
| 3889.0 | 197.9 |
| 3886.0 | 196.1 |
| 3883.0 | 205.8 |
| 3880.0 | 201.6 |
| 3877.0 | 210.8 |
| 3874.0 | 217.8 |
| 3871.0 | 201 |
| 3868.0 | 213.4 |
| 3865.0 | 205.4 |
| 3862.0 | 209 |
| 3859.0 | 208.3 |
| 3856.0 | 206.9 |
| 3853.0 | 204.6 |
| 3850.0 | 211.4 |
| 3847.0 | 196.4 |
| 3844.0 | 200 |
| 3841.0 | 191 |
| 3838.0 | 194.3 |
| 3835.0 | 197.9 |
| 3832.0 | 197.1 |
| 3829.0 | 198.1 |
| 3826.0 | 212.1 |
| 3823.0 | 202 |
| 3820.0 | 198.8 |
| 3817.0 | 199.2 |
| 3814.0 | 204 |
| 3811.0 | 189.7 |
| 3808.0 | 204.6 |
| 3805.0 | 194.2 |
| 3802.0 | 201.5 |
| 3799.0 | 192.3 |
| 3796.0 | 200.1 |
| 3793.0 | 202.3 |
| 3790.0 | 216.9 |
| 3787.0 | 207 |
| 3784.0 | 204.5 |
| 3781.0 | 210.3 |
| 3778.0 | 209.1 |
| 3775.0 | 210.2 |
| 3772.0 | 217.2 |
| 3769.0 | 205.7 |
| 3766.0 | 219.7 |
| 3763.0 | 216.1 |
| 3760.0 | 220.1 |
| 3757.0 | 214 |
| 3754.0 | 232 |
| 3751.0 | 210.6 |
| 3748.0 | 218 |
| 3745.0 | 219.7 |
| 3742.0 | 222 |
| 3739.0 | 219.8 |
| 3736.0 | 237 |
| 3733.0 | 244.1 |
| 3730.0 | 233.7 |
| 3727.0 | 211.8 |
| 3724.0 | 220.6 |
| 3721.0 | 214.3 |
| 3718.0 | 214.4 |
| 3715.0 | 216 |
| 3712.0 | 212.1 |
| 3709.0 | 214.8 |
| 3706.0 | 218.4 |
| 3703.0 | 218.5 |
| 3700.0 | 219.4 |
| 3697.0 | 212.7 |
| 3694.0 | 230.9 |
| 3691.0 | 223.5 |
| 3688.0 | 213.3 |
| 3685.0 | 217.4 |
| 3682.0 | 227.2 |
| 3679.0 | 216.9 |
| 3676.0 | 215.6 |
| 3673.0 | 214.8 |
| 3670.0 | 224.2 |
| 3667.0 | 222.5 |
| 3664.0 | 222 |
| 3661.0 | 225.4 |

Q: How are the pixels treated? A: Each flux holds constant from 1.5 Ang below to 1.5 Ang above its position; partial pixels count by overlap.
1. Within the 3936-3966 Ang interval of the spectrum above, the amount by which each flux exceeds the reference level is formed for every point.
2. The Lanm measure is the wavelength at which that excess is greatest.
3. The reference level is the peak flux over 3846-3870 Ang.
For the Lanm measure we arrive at 3952.0 Ang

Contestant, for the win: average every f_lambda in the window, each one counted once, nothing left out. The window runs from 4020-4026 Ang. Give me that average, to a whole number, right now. 168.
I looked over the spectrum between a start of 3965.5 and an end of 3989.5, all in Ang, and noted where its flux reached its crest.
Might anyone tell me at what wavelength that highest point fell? 3967.0 Ang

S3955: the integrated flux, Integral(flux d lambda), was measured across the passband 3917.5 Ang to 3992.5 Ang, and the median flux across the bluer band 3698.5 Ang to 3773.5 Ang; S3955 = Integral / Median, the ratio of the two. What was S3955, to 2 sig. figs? 63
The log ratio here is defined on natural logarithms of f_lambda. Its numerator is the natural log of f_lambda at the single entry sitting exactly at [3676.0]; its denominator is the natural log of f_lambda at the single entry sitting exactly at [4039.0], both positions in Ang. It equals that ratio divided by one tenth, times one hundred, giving 1052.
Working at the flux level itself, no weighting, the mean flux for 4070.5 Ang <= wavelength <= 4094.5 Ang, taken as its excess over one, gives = 175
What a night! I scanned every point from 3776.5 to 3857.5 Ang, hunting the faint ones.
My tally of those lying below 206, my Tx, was 20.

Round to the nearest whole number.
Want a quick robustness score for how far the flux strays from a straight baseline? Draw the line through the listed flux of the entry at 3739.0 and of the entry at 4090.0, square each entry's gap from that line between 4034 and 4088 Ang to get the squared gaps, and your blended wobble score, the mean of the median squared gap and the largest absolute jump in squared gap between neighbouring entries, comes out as 121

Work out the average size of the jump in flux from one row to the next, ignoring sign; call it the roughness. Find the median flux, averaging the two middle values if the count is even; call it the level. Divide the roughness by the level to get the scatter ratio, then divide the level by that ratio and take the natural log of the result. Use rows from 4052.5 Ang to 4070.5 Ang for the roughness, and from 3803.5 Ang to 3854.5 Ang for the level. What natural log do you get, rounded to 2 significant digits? 9.4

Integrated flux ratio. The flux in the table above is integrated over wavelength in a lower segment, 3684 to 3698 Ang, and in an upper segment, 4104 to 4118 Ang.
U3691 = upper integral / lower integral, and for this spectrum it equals 0.83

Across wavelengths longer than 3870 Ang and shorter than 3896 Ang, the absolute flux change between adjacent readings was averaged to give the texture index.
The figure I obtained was 7.7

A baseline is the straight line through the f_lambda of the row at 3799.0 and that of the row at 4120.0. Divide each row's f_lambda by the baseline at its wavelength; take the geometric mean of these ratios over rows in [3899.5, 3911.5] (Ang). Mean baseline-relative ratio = 1.03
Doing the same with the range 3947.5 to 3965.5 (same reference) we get 1.02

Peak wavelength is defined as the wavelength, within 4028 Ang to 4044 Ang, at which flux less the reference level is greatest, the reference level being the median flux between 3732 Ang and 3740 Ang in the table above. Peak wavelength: 4042.0 Ang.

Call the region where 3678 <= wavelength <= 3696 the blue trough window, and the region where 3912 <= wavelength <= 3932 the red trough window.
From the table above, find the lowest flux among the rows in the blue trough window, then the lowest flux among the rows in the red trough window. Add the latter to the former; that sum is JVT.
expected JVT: 393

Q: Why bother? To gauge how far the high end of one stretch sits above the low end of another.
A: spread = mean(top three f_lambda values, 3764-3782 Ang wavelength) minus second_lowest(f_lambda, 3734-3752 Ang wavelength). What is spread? -2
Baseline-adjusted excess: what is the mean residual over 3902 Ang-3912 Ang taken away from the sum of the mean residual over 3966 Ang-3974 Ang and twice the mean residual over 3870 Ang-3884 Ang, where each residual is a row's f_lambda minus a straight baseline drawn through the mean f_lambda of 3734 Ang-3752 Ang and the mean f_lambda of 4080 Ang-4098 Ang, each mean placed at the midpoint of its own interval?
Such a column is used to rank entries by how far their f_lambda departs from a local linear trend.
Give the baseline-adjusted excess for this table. 8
